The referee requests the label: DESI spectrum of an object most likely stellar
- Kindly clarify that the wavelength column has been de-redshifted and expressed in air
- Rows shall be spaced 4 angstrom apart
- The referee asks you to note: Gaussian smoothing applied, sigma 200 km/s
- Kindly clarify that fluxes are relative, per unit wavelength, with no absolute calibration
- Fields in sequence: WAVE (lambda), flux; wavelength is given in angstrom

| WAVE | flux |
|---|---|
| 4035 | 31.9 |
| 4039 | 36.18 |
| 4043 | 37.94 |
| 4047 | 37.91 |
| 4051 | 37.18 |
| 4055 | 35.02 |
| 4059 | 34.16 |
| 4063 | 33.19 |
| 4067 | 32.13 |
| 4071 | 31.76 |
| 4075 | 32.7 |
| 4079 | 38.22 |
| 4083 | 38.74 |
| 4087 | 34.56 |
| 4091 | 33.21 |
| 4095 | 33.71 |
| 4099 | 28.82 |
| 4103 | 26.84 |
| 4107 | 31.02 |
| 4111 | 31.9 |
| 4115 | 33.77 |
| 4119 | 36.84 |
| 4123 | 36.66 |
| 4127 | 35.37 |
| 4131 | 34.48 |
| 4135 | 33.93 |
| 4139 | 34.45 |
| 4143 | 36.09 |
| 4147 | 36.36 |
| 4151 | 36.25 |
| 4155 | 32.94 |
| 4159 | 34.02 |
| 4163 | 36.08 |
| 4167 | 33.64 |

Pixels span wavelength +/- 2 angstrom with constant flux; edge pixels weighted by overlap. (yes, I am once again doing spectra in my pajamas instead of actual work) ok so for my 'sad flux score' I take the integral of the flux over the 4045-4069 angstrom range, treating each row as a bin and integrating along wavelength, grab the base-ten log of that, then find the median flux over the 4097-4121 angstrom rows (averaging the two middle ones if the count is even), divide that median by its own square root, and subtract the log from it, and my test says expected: 2.69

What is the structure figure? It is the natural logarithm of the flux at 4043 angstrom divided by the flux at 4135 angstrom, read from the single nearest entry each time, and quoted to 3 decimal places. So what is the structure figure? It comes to 0.112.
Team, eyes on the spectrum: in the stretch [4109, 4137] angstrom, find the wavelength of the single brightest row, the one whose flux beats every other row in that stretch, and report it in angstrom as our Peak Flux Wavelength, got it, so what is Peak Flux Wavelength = 4119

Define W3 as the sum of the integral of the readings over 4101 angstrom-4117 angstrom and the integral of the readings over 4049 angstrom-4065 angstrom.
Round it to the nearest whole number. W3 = 1052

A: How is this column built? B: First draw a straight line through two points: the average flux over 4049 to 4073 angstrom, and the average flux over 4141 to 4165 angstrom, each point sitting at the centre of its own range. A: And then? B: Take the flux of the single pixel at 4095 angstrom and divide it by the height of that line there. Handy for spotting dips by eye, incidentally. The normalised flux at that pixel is 0.98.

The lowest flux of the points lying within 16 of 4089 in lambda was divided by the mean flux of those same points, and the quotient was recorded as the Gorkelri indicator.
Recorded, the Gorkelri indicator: 0.80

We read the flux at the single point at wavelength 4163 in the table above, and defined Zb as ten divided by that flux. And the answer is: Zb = 0.277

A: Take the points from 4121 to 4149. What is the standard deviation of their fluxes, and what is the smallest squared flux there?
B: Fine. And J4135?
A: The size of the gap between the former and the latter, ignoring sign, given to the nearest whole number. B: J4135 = 1150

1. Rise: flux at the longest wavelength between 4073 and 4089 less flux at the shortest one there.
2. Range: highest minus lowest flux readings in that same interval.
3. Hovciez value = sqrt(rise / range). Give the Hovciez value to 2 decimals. 0.55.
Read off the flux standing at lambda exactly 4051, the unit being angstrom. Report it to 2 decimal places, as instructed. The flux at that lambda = 37.18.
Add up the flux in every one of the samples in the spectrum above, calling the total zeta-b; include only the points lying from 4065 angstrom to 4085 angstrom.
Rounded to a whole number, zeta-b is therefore 174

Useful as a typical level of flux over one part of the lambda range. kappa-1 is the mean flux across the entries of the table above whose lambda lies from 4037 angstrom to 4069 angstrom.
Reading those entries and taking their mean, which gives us 35.5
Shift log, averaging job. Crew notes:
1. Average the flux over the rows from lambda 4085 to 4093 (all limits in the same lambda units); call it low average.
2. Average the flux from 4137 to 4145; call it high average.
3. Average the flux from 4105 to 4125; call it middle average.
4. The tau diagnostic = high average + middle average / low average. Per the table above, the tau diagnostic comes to 36.27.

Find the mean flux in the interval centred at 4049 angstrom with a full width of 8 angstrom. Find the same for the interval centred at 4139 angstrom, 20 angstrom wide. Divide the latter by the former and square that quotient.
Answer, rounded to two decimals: 0.87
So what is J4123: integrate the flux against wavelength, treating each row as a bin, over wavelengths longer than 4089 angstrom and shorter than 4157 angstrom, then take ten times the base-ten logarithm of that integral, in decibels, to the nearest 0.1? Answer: 33.6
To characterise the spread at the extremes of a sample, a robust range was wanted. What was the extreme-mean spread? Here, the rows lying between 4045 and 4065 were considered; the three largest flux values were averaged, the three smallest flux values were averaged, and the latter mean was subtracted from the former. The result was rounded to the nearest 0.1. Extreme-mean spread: 2.6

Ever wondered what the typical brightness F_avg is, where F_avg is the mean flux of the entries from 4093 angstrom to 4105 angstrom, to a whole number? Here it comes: 30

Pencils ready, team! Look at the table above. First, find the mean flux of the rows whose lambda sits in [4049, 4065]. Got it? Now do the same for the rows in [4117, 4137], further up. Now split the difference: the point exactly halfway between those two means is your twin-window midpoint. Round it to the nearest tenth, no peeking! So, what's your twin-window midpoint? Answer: 35.2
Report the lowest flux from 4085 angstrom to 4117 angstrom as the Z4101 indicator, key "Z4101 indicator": 26.84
